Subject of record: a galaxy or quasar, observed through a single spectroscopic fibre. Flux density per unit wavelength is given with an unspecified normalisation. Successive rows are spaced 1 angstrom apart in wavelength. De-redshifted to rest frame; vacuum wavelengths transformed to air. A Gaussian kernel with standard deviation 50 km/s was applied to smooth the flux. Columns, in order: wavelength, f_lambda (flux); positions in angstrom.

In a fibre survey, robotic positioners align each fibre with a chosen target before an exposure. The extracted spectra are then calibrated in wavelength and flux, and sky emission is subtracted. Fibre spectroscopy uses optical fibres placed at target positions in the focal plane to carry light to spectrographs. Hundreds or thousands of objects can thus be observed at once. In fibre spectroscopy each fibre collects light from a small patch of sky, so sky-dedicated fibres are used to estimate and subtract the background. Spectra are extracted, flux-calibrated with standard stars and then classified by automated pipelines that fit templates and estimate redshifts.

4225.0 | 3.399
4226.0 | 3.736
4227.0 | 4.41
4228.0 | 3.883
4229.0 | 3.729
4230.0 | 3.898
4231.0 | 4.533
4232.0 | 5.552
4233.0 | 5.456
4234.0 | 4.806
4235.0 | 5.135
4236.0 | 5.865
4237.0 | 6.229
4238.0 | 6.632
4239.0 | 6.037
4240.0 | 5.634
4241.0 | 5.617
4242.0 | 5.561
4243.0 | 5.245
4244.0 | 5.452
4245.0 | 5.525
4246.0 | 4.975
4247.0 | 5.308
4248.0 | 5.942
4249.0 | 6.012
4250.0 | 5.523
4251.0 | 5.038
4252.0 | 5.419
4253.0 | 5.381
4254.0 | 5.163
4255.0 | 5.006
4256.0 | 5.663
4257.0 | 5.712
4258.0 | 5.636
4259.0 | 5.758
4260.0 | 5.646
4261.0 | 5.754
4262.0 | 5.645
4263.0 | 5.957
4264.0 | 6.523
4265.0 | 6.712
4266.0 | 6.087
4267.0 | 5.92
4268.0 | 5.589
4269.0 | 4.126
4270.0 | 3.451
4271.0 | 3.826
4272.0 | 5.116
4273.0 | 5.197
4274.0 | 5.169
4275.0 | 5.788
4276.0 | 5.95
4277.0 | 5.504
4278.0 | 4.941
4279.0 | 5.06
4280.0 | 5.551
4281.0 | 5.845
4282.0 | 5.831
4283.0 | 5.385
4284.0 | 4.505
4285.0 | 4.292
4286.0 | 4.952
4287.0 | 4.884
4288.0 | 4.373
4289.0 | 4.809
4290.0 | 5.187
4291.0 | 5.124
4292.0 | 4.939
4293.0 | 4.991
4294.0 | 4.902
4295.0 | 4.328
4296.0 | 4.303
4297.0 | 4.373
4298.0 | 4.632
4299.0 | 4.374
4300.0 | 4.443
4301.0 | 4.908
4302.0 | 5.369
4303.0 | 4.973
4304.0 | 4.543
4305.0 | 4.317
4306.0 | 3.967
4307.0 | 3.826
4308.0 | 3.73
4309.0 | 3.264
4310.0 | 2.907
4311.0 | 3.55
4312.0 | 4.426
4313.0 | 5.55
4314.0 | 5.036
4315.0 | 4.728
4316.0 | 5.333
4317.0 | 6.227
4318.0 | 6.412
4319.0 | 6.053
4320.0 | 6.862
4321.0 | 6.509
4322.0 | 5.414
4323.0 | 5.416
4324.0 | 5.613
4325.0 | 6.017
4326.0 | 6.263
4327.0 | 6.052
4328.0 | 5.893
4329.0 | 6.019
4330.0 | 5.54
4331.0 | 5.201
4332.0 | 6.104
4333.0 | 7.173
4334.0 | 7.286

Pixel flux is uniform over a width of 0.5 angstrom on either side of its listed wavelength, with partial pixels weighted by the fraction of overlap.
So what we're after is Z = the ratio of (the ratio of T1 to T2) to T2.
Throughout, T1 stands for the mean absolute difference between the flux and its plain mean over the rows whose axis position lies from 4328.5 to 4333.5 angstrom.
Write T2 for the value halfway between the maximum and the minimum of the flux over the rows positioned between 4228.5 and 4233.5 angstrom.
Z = 0.024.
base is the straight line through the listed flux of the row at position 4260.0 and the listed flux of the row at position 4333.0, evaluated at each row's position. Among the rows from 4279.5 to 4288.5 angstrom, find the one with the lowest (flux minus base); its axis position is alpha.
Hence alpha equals 4285.0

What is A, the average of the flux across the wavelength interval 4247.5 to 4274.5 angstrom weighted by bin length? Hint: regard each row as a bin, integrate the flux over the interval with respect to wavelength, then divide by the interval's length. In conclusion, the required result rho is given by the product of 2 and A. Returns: 10.89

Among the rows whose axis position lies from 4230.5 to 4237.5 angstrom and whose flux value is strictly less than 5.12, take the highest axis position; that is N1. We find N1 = 4234.0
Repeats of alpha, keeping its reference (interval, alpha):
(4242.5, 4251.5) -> 4251.0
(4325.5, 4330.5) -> 4330.0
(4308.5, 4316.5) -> 4310.0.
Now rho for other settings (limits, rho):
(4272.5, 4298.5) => 10.06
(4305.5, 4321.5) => 9.80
